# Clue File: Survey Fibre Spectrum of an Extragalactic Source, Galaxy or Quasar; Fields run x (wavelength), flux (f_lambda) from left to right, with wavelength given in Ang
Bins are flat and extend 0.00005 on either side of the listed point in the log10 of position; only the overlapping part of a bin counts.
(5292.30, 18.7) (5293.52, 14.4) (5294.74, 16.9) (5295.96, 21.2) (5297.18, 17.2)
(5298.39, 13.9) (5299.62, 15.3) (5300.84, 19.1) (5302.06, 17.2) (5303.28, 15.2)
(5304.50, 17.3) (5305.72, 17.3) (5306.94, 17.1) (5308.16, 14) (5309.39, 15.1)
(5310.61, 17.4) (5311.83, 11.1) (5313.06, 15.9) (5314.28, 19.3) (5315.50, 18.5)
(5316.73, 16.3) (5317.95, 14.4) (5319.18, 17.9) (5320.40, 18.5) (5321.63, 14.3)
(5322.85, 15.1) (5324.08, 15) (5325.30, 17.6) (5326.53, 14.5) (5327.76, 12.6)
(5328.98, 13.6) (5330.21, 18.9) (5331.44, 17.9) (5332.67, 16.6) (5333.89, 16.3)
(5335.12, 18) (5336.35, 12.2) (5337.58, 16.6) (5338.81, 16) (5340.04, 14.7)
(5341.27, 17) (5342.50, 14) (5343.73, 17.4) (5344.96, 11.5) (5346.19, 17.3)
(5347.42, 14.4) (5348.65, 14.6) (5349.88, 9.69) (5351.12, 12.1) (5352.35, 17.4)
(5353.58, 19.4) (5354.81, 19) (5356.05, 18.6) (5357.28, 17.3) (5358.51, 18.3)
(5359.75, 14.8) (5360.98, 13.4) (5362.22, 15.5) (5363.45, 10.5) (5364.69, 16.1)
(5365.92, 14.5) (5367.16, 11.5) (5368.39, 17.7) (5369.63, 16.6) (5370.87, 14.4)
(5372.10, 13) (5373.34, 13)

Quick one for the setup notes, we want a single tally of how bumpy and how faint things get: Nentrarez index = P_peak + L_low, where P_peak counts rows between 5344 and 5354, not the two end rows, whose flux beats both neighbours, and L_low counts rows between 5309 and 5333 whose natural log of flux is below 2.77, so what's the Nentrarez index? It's 12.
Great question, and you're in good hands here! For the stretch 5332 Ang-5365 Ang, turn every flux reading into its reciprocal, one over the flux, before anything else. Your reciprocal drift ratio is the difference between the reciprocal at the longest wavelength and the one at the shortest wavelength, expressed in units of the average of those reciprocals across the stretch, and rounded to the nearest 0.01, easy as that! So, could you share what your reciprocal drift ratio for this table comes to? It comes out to 0.03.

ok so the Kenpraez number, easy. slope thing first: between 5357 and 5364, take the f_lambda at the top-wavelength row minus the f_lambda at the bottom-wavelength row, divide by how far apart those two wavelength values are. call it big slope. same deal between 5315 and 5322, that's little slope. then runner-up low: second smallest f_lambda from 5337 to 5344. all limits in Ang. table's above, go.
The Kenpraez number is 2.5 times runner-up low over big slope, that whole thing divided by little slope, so 49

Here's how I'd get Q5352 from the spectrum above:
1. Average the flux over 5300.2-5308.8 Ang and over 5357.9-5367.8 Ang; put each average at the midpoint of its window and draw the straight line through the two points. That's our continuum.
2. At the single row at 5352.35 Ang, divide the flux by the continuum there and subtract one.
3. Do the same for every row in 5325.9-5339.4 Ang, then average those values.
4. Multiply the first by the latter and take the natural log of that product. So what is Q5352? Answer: -6.2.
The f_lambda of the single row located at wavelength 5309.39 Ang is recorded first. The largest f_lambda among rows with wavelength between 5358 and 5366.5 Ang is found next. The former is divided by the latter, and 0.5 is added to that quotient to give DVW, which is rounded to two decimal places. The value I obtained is 1.33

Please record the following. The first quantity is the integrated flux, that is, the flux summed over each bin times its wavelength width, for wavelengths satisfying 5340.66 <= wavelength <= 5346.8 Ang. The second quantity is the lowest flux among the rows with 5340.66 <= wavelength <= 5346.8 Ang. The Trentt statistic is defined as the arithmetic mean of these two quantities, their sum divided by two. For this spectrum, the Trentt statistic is 53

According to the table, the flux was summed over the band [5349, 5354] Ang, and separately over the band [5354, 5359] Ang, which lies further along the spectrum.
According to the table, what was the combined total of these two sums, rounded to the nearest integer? 132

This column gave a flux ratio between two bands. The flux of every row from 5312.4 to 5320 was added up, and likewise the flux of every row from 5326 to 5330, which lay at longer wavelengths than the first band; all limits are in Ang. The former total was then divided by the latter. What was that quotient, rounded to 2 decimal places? 2.51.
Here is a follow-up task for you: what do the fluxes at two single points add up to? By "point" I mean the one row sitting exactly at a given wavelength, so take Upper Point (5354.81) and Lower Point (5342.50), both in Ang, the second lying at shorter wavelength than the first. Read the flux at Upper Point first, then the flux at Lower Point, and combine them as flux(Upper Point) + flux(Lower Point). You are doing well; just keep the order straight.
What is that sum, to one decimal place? 33.0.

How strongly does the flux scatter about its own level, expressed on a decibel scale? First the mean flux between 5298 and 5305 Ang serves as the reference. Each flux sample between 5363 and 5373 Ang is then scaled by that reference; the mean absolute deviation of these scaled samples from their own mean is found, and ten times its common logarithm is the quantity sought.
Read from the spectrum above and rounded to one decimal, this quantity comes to -9.2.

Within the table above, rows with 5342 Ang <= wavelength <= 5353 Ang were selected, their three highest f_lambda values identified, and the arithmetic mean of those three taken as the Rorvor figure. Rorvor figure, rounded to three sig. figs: 17.4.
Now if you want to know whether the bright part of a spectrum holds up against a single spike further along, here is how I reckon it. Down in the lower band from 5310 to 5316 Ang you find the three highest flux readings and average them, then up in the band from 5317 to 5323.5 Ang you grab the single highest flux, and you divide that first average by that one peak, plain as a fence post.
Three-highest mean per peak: 0.99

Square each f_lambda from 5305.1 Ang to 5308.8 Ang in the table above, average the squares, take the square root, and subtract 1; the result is 15.2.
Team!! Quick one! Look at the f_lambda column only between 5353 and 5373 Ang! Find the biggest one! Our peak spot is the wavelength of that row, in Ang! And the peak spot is 5353.58 Ang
